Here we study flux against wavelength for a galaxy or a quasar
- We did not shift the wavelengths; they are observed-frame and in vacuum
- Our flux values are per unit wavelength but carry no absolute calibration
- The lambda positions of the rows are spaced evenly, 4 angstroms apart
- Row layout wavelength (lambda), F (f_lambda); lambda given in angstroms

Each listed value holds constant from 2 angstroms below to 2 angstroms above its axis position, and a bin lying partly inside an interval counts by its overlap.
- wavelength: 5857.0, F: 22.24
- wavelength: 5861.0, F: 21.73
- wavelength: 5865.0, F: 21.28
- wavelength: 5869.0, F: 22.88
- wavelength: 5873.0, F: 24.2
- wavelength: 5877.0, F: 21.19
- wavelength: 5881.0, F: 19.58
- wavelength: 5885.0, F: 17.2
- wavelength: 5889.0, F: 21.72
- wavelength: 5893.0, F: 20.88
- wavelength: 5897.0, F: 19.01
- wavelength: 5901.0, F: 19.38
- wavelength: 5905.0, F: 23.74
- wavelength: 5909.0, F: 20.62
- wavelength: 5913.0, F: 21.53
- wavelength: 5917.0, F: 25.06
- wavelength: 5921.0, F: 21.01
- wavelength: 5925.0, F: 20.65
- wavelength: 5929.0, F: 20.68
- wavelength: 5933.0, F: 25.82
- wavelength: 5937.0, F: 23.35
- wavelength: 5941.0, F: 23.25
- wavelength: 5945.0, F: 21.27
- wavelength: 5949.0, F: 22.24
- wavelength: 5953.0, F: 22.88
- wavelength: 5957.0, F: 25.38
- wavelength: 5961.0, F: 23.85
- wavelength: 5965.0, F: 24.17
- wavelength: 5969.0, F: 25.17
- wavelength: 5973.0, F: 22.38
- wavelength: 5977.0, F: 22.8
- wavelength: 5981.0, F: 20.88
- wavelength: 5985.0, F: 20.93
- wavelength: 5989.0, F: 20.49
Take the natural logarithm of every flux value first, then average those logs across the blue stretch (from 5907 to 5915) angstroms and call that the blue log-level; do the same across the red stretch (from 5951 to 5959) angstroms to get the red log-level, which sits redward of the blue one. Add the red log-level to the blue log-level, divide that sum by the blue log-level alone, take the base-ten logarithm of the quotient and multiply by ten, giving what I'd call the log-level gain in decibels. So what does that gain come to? 3.10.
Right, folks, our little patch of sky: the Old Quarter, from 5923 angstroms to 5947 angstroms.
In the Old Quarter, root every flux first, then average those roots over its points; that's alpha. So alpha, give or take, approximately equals 4.74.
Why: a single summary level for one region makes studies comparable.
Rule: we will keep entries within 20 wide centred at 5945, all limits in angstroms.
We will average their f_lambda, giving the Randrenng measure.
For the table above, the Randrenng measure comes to 22.6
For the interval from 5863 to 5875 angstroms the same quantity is 22.8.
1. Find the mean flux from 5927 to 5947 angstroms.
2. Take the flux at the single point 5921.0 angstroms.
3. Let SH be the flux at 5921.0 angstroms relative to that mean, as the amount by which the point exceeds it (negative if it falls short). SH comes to -1.9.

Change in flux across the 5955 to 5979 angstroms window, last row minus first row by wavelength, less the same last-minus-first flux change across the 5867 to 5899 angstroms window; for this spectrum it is 1.3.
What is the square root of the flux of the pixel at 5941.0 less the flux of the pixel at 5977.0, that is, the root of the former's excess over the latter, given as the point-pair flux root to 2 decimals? 0.67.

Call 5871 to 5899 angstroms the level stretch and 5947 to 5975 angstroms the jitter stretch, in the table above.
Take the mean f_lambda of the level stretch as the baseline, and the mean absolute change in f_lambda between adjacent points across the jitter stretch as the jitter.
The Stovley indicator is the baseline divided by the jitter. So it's 14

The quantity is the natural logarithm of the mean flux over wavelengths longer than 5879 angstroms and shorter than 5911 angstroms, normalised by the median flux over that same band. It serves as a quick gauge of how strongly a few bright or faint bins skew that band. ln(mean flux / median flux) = 0.01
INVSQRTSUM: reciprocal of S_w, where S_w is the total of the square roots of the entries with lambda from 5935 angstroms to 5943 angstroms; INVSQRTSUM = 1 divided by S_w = 0.1036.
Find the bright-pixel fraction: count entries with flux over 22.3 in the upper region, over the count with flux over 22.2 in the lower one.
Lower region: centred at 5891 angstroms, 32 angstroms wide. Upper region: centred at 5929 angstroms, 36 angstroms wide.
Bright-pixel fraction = 4.0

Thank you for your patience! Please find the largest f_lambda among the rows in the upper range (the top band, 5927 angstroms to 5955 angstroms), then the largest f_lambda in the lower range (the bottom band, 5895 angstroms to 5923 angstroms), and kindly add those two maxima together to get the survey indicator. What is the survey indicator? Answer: 50.9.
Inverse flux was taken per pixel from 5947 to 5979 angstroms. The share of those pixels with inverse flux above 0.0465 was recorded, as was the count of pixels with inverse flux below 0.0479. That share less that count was -8.0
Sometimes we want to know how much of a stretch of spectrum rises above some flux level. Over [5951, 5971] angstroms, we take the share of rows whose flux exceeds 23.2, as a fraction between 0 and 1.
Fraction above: 0.80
